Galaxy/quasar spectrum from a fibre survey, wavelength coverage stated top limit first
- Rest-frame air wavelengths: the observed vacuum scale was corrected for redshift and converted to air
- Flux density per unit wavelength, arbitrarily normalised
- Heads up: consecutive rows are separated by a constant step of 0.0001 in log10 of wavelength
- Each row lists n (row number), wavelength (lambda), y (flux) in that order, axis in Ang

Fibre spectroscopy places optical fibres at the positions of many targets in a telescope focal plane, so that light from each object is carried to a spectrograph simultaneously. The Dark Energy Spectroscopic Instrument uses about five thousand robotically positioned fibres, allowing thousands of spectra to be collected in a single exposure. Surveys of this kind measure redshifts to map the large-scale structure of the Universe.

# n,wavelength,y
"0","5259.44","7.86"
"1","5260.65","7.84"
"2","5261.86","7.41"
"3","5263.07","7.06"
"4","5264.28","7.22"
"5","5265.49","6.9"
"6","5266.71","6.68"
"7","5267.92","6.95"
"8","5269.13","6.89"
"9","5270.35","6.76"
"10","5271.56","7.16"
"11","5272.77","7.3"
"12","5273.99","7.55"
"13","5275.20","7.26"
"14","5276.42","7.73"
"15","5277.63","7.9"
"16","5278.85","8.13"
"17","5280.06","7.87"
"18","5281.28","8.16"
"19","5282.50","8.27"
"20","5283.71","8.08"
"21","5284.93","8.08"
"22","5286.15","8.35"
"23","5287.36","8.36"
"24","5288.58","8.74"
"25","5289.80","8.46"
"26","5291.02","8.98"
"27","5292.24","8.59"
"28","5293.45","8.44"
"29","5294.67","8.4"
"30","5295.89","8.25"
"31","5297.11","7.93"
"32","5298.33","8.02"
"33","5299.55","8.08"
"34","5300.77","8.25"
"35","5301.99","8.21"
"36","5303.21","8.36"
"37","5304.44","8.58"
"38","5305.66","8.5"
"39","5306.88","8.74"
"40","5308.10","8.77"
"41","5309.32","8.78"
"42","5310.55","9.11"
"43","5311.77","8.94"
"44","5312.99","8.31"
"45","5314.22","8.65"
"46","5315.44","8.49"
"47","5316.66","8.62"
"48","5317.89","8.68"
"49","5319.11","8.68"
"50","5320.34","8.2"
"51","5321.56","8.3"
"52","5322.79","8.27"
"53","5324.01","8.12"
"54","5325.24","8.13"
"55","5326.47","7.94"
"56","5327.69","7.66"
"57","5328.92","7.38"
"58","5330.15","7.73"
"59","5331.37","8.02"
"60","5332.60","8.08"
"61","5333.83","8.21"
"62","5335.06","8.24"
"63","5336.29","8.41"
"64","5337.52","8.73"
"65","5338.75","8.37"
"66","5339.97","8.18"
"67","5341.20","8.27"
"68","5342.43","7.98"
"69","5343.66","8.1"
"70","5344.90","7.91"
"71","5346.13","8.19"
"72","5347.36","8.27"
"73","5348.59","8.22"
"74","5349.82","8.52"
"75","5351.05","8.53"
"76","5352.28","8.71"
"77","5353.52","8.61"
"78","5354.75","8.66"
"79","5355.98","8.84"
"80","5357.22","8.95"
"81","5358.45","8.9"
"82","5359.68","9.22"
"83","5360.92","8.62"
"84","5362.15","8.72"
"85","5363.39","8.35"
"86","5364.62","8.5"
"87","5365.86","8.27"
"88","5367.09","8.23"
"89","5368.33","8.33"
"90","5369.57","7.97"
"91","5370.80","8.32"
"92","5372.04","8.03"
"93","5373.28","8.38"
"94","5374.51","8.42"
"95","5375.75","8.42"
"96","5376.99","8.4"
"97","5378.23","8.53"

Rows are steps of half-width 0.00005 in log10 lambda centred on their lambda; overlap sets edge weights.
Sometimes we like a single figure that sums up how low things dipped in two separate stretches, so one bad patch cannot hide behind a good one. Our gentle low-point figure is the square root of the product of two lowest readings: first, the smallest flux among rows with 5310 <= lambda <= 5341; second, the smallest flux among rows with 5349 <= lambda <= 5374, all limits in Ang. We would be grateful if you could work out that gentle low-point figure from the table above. 7.7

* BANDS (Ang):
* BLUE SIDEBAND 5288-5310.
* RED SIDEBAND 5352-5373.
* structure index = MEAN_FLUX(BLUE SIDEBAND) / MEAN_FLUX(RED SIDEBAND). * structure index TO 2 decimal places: 0.99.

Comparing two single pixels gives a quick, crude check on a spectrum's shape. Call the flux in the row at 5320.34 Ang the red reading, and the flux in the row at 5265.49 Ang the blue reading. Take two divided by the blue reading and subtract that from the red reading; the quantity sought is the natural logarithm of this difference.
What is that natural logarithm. 2.07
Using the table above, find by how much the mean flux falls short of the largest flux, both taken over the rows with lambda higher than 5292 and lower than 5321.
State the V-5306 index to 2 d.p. 0.63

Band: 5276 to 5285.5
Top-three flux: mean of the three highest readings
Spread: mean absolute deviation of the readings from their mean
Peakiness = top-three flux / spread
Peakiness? 56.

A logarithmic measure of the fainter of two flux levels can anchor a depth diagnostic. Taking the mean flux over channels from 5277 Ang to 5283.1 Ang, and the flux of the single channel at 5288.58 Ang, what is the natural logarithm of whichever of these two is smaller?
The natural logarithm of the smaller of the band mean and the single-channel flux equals 2.09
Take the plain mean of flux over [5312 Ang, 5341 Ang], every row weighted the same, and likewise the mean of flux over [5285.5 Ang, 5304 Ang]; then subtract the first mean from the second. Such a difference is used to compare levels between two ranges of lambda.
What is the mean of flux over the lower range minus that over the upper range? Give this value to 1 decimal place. 0.1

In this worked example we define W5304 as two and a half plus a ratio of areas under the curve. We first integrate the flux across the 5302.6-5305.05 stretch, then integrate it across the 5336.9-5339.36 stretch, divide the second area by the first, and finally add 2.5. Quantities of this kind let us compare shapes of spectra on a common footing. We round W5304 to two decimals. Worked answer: 3.52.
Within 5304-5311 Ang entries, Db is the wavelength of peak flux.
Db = 5310.55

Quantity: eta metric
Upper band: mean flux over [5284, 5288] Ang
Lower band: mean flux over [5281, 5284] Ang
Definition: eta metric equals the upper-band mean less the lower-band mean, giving 0.1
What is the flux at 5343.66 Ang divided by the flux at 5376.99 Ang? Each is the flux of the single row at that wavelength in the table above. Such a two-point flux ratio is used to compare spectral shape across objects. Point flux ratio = 0.96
